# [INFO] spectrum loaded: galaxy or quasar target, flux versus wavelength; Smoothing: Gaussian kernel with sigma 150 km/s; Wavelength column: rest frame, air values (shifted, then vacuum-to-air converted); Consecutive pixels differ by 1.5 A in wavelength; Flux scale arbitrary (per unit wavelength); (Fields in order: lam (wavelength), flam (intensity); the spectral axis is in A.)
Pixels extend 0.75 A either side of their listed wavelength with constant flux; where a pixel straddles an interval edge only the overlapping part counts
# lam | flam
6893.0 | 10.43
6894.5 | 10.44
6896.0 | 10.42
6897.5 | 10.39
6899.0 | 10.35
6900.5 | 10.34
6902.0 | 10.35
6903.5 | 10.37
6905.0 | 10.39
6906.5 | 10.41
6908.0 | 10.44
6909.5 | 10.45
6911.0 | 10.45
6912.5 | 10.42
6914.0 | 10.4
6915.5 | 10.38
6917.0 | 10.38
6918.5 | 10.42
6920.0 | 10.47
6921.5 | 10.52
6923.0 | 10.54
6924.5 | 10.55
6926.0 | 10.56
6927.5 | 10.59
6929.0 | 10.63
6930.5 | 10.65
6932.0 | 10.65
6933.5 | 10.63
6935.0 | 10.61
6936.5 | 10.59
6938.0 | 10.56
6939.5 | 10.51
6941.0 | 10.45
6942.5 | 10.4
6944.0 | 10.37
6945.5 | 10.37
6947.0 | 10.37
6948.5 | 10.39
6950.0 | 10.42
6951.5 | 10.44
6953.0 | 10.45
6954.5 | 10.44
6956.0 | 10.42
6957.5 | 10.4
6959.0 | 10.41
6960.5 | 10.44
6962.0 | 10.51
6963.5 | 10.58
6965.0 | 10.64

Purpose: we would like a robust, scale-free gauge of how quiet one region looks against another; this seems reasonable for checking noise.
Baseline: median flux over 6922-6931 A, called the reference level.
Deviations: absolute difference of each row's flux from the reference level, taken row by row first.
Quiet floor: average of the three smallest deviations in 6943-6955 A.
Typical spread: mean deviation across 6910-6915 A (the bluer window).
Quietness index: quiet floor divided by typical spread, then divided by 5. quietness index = 0.2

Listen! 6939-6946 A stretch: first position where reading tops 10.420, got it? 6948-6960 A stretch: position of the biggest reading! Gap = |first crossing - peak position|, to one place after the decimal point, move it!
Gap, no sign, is 13.5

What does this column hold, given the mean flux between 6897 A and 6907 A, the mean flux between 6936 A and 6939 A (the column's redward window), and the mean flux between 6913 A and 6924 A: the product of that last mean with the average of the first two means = 109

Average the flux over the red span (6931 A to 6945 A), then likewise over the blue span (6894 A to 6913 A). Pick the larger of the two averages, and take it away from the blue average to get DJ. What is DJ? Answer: -0.128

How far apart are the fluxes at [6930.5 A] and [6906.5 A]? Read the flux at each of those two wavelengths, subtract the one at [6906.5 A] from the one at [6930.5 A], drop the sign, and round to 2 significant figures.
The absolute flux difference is 0.24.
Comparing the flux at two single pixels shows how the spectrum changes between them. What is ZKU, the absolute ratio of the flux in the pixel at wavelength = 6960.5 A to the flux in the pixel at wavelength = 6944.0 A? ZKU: 1.01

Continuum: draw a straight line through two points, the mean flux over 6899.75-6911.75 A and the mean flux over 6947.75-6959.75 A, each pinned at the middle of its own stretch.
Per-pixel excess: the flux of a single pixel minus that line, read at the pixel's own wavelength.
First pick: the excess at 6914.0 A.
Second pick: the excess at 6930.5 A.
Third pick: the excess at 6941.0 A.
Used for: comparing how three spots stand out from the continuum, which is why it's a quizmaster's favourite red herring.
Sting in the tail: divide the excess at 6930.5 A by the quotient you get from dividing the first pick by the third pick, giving -2.3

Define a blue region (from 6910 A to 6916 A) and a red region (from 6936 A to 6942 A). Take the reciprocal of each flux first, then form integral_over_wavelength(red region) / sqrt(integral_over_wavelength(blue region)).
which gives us 0.751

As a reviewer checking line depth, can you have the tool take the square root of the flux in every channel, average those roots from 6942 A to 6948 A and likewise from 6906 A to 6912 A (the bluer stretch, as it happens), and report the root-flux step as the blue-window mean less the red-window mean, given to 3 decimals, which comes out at 0.009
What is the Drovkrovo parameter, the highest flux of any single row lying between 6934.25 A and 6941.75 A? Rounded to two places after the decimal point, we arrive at 10.61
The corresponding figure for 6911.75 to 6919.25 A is 10.42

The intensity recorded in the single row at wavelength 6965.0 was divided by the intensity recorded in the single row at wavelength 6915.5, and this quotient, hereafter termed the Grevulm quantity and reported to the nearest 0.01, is 1.03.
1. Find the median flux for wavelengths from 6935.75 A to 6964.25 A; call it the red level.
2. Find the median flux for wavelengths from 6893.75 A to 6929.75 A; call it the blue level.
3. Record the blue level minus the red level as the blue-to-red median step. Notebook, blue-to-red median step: -0.020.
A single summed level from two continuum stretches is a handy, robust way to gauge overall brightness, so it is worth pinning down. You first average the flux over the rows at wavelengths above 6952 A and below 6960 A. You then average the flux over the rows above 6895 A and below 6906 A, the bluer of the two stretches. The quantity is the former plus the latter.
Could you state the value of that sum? 20.8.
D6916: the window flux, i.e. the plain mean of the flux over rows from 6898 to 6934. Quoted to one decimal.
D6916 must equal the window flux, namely 10.5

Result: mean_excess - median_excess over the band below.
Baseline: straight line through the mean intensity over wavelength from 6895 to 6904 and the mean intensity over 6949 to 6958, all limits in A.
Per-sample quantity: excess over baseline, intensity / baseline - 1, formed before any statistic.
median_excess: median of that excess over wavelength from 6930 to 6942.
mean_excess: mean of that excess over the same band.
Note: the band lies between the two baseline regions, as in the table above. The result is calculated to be -0.002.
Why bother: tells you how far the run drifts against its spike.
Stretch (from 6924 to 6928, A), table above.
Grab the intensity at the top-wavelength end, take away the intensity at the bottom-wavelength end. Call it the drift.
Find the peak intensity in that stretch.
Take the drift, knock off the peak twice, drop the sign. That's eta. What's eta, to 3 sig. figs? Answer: 21.1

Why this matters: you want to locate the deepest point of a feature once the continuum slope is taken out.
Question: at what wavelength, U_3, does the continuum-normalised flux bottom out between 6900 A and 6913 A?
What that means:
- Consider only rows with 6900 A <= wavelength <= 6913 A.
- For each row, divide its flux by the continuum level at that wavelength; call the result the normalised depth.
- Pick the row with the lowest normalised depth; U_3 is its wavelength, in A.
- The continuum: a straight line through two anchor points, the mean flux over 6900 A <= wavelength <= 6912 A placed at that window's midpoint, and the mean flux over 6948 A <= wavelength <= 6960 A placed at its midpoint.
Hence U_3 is 6900.5 A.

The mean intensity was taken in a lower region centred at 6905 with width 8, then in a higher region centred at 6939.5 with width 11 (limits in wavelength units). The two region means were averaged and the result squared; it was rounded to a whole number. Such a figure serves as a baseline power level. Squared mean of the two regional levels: 109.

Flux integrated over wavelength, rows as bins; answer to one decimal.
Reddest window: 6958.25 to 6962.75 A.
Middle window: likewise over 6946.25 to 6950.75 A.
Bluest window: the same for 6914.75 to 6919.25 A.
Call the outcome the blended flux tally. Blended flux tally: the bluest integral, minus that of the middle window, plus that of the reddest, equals 47.0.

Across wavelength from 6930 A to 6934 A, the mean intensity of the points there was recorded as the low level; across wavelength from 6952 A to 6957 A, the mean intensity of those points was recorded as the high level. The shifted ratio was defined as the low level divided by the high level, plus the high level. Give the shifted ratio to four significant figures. 11.46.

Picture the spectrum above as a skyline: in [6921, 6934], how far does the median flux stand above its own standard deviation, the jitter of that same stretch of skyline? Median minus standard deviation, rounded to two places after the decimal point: 10.54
